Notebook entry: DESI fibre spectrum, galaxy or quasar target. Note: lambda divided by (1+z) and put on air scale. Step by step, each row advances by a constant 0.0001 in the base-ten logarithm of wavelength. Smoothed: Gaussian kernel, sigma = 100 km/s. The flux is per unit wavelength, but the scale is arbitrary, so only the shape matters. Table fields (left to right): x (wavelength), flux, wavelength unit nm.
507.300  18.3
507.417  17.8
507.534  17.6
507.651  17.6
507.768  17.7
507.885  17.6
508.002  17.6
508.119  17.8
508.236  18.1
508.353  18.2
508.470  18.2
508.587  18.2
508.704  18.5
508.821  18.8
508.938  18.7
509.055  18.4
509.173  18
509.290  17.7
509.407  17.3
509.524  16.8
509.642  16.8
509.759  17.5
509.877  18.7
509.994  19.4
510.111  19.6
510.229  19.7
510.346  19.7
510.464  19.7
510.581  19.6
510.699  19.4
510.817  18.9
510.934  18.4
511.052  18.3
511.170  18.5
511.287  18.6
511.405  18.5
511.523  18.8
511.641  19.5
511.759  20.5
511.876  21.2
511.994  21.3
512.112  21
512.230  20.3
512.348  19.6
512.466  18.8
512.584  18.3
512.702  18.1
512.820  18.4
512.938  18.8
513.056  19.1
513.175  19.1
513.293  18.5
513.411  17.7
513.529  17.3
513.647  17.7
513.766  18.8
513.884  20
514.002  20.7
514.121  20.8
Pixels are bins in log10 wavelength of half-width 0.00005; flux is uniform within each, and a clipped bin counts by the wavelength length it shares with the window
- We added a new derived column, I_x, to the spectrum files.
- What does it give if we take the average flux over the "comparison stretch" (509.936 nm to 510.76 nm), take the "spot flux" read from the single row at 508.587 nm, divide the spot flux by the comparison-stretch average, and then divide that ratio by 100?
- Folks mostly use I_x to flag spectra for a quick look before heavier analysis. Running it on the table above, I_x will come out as 0.0093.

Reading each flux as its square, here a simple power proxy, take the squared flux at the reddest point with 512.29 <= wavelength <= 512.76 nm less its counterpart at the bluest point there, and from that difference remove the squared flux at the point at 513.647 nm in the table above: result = -370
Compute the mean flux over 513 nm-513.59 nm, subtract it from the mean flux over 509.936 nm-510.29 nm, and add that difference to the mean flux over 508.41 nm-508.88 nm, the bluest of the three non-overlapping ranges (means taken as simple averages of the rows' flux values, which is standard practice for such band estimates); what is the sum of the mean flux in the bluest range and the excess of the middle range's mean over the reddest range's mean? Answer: 19.7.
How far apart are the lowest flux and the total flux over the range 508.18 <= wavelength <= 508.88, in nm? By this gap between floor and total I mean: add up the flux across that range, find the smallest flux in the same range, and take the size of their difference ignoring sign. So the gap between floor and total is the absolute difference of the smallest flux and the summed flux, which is 92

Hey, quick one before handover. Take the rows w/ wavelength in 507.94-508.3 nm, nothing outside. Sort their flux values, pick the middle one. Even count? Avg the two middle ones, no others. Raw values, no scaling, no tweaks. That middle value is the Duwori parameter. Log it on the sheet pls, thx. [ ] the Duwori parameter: 17.8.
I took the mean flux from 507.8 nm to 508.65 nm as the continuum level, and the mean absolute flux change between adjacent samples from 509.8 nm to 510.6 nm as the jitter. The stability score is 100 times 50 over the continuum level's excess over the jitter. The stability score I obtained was 281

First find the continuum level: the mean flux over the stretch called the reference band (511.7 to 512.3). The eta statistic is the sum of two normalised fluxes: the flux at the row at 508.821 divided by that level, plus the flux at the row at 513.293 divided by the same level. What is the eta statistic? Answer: 1.79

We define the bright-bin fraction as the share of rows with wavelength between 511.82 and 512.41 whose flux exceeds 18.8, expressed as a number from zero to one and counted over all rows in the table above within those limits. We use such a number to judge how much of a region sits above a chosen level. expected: 1.0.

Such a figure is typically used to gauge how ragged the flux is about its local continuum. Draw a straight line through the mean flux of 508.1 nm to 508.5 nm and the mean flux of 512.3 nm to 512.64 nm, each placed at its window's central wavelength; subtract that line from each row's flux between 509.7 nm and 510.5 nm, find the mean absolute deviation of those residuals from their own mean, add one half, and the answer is 1.1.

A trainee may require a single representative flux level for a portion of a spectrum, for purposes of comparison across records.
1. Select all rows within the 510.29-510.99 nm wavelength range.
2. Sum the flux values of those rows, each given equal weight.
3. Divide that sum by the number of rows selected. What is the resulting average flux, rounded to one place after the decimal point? 19.3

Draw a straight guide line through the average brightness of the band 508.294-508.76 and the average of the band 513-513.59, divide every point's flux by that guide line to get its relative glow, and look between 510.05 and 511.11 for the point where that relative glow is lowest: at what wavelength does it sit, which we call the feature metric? 511.052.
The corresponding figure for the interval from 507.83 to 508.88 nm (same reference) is 508.002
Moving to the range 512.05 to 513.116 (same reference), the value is 512.702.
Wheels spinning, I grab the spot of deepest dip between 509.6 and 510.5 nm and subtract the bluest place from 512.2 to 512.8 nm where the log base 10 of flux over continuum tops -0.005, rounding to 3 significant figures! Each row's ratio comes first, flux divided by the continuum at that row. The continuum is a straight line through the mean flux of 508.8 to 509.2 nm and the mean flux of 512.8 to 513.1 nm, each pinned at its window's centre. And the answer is -2.59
